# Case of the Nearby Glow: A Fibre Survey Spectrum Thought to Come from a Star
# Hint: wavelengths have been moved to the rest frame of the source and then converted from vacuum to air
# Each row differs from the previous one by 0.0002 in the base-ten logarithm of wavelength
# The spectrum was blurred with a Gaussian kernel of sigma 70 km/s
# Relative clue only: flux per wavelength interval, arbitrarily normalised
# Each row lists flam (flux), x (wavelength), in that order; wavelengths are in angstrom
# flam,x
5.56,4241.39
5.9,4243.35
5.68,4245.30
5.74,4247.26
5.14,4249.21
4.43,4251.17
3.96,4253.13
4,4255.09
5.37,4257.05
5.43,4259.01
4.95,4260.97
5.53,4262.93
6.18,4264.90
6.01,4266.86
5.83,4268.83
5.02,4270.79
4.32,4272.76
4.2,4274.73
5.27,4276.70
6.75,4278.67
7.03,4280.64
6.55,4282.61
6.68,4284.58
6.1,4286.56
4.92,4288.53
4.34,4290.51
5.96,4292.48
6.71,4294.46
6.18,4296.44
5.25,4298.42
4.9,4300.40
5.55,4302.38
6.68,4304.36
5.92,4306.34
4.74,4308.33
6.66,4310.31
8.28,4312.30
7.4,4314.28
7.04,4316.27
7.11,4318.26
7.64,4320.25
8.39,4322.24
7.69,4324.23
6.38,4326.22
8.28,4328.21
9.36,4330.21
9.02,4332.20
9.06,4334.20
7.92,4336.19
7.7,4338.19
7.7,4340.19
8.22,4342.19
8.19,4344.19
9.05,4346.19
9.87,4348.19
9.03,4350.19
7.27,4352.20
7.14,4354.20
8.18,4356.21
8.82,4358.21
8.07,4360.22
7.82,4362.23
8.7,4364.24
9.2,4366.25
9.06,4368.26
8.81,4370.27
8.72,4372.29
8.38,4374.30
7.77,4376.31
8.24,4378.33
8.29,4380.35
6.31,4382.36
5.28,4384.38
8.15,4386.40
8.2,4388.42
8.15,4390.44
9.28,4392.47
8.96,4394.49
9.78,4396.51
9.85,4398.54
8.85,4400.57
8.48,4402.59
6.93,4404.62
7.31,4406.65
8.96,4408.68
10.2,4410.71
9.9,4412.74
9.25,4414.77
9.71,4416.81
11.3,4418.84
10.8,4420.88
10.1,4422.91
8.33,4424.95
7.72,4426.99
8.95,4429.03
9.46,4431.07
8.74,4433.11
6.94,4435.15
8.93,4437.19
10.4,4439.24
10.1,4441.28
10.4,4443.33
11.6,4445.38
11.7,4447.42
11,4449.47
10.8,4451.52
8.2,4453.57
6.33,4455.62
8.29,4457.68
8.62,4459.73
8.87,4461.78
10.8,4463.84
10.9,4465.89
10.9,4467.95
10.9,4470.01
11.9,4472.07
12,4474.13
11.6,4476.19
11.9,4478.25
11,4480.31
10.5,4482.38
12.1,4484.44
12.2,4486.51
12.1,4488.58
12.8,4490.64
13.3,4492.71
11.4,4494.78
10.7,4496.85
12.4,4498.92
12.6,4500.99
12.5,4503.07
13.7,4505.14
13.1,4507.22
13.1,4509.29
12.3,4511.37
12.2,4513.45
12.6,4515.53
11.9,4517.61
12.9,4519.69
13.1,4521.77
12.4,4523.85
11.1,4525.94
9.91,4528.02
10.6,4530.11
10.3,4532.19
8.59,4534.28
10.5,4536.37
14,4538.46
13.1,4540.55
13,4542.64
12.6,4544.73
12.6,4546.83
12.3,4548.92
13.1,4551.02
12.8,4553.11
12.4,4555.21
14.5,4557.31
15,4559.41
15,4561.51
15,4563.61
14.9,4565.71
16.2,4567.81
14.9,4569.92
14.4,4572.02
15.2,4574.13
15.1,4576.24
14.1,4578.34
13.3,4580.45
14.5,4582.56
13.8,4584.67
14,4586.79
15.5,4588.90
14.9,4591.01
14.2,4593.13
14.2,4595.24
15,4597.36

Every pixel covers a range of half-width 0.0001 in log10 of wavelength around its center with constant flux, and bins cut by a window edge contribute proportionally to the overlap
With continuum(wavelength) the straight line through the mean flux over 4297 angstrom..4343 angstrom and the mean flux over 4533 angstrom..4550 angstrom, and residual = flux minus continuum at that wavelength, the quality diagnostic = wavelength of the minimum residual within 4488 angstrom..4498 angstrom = 4496.85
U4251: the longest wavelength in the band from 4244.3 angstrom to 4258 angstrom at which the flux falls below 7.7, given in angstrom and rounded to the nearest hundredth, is 4257.05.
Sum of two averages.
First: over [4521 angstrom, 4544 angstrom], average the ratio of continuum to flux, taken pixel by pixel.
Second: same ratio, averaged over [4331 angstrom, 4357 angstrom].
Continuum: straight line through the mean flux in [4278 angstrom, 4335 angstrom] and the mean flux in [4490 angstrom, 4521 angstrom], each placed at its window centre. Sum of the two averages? 2.13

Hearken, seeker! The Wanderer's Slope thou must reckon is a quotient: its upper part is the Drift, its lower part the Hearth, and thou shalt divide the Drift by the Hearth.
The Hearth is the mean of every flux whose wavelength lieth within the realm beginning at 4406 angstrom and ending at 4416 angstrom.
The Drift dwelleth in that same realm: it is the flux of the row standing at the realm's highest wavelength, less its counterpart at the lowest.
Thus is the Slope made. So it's 0.21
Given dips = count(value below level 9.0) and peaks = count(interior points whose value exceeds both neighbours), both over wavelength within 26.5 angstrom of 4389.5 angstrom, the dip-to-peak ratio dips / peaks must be 3.00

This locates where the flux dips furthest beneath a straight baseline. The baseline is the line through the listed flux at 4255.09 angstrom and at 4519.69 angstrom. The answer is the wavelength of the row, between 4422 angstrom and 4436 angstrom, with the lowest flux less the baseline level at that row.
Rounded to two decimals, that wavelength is 4435.15 angstrom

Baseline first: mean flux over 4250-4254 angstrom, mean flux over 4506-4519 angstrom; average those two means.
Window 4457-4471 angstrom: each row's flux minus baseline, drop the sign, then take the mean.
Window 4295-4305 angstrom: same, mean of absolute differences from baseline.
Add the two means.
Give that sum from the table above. 4.2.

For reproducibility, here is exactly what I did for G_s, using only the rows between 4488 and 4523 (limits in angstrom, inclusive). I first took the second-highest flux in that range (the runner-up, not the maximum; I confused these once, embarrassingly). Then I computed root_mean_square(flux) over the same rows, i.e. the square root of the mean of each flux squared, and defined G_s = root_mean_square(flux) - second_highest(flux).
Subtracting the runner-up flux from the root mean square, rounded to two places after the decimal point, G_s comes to -0.77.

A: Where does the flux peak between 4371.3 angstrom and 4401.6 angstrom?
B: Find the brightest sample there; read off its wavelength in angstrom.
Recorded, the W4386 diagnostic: 4398.54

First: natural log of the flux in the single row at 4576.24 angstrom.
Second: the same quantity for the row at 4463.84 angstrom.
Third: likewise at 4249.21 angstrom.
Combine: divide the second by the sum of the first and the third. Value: 0.547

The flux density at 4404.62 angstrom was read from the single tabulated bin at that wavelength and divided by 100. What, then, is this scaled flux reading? 0.07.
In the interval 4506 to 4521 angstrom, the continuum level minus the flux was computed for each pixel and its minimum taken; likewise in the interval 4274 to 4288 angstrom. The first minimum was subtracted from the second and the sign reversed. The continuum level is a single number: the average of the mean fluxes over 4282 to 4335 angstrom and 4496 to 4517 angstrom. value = -6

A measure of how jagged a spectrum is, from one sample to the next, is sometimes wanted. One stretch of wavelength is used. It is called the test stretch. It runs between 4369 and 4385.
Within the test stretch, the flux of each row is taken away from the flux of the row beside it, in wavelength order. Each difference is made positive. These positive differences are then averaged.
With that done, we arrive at 0.65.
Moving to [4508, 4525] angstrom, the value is 0.56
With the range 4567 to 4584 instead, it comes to 0.81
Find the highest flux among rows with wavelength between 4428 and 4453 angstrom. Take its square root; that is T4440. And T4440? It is 3.4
